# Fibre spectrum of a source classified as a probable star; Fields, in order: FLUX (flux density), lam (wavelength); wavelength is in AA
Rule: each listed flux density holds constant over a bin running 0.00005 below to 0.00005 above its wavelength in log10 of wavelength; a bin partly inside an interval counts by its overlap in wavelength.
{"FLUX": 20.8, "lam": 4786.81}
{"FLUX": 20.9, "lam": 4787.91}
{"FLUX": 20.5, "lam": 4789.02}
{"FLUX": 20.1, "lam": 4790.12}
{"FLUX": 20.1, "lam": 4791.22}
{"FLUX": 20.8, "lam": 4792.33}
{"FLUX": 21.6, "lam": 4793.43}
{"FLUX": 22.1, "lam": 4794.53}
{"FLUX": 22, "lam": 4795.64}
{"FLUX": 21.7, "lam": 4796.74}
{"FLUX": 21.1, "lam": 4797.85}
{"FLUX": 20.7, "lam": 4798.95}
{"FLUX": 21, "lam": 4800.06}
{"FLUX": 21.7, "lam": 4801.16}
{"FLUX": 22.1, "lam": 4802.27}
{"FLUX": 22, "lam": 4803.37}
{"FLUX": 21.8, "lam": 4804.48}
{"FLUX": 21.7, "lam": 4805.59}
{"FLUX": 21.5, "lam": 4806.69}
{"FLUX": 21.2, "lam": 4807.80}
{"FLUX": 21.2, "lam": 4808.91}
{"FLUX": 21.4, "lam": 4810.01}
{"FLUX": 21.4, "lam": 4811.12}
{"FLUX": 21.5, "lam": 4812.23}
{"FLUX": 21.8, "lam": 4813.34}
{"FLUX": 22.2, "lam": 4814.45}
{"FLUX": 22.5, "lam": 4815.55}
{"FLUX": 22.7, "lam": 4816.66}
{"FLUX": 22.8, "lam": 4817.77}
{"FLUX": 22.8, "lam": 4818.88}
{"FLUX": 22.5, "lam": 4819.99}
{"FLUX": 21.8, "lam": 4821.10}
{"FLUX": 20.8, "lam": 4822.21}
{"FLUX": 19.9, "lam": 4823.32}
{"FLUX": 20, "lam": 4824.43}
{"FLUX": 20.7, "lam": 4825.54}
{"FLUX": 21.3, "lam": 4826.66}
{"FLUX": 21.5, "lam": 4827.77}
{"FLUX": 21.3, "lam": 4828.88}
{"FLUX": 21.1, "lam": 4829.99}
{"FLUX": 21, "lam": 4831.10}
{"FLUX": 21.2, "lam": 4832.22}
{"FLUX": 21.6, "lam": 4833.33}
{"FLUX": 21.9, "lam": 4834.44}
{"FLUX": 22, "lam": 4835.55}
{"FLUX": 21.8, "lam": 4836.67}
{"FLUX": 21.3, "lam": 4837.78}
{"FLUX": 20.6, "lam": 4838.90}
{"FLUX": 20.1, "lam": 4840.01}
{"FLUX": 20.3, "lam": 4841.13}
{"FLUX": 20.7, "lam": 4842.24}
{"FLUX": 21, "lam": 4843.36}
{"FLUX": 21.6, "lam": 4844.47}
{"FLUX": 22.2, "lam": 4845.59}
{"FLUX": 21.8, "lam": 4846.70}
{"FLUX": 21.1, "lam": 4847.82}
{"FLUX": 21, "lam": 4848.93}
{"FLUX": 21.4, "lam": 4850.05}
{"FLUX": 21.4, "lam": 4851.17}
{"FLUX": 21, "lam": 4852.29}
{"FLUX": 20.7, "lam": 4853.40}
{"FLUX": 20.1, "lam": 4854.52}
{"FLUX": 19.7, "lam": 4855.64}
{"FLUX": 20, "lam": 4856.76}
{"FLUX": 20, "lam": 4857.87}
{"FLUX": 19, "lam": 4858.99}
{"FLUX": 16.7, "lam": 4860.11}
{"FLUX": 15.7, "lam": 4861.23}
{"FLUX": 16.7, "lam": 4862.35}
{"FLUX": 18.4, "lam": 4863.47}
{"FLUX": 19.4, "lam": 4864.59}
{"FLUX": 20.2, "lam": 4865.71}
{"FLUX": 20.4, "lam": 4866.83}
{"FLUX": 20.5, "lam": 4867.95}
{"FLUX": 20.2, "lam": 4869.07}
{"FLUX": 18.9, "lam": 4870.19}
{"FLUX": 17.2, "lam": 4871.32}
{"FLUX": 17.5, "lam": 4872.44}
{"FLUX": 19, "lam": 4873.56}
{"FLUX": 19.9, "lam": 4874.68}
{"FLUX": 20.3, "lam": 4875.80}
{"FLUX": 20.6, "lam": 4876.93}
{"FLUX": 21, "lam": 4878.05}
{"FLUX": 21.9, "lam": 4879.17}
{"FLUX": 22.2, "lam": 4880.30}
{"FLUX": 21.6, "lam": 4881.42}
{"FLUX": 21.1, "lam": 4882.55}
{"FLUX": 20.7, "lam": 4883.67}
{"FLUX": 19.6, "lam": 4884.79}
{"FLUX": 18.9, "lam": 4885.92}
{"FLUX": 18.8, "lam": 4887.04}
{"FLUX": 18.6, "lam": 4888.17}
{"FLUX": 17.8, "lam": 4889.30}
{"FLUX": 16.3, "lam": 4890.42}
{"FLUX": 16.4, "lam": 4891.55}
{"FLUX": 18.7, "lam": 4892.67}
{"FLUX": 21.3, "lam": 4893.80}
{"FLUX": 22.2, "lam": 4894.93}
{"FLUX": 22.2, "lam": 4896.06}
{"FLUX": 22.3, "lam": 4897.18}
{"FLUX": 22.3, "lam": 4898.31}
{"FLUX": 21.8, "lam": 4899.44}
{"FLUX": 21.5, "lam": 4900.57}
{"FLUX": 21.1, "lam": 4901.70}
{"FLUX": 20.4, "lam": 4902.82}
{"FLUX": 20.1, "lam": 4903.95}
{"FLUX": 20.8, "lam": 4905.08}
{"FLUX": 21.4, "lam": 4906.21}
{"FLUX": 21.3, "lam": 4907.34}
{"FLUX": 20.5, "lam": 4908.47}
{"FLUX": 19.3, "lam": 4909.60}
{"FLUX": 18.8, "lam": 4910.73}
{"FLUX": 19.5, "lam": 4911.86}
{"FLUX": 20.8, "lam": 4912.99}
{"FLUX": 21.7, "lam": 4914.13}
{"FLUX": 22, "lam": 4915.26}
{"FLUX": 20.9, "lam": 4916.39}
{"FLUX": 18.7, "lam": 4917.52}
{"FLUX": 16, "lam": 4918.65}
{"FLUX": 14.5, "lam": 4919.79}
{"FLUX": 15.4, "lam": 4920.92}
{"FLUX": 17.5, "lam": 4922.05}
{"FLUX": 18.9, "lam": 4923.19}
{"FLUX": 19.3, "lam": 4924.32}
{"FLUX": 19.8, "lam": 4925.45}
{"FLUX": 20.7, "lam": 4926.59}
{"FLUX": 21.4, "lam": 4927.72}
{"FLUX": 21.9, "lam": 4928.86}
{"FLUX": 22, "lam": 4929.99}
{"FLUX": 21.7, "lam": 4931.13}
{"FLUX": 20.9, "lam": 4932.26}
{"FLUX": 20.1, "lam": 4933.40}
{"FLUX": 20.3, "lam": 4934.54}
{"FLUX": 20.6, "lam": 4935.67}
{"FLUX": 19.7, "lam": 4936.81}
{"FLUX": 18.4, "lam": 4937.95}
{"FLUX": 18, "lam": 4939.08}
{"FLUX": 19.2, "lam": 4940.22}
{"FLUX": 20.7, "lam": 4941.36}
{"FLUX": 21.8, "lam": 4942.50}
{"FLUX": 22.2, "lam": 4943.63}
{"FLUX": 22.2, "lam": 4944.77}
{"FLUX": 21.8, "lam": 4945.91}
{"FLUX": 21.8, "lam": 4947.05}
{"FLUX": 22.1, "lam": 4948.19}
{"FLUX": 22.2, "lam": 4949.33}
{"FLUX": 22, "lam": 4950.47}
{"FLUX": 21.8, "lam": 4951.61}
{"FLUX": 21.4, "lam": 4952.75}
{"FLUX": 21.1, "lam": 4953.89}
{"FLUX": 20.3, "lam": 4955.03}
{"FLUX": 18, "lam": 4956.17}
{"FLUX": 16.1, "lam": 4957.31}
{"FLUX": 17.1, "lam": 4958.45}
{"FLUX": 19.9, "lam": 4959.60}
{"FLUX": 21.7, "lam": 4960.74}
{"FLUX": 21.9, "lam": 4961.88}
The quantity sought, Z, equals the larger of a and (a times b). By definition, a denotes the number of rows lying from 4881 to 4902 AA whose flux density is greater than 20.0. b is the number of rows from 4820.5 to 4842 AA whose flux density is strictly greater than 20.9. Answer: 132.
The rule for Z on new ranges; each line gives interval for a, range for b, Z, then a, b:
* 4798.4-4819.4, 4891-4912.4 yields 190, 19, 10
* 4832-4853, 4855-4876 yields 19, 19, 0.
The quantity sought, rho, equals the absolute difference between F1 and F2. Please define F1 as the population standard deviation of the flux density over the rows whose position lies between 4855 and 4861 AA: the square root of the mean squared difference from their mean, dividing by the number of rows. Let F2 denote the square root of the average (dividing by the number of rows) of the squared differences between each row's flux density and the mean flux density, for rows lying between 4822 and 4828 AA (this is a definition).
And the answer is 0.6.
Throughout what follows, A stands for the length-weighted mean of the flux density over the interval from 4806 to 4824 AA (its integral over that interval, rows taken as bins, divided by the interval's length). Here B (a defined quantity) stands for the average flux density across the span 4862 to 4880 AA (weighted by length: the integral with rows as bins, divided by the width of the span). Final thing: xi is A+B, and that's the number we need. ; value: 41.3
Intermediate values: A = 21.7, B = 19.6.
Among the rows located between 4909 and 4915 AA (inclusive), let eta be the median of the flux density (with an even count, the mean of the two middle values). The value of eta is 19.5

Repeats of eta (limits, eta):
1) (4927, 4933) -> 21.7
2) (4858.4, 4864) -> 16.7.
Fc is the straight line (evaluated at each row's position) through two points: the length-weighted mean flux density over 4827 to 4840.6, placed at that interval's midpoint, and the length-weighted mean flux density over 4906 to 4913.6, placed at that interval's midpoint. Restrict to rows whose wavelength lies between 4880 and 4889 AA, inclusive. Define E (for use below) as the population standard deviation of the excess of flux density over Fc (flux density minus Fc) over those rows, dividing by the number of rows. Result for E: 1.3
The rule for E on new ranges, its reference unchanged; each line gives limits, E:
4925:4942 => 1.1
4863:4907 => 1.7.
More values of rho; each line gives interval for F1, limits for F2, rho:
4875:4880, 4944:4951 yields 0.4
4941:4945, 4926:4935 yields 0.1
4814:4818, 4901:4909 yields 0.2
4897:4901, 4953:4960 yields 1.5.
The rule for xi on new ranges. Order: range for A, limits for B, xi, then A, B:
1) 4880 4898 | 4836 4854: 41.0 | 19.9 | 21.1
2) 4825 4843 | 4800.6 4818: 43.0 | 21.1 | 21.8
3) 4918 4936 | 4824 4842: 40.5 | 19.4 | 21.1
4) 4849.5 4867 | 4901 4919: 39.7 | 19.4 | 20.3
